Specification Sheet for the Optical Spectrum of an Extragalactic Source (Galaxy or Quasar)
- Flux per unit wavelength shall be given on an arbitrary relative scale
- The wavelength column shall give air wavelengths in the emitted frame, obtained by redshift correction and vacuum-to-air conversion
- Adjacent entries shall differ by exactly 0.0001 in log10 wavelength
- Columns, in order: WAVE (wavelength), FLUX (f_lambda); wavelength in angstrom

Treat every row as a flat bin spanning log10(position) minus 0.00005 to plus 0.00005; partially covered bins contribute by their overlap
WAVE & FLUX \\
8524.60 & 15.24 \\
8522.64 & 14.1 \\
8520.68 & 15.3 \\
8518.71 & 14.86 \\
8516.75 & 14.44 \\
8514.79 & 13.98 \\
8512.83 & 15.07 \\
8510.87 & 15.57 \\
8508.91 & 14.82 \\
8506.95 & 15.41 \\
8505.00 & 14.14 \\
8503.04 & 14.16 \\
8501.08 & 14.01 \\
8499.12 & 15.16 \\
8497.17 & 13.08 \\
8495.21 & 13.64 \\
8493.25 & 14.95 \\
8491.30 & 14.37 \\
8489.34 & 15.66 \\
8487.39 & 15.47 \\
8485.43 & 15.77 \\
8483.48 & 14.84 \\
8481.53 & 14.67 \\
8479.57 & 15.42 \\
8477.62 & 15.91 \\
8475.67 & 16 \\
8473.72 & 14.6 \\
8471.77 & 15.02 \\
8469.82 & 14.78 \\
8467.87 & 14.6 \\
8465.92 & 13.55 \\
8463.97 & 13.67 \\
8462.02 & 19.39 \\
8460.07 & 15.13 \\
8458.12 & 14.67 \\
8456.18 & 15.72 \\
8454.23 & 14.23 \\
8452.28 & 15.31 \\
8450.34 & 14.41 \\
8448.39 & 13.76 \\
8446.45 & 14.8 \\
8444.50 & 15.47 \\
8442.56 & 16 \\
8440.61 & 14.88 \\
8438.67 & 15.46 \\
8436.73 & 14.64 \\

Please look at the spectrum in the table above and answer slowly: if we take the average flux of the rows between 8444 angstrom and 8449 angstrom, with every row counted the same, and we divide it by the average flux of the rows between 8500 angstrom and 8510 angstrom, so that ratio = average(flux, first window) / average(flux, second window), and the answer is 1.01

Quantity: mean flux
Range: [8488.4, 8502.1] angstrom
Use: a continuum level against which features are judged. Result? 14.4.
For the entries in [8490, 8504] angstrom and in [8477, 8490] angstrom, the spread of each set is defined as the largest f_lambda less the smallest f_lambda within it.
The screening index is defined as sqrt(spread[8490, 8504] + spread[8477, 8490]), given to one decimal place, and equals 1.8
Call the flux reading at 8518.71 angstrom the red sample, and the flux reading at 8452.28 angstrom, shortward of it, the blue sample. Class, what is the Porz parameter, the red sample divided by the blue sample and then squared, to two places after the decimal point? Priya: 0.94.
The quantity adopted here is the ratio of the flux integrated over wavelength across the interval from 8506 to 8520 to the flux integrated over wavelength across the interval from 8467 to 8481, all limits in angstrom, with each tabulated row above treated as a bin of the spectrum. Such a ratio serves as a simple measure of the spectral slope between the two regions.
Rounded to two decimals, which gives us 0.98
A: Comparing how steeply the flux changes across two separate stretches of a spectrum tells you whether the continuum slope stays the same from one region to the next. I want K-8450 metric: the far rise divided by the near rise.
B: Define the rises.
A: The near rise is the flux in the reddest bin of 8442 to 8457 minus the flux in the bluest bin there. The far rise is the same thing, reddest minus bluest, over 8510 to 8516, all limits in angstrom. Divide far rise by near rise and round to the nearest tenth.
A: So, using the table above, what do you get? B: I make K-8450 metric 5.7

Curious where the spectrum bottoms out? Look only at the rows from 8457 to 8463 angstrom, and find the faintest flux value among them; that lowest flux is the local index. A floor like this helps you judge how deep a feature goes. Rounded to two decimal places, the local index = 14.67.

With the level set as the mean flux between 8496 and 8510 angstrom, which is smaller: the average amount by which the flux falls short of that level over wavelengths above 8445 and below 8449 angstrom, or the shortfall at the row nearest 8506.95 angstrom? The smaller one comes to -1.01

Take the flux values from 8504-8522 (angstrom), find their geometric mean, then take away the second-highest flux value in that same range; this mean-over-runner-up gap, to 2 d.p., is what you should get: -0.58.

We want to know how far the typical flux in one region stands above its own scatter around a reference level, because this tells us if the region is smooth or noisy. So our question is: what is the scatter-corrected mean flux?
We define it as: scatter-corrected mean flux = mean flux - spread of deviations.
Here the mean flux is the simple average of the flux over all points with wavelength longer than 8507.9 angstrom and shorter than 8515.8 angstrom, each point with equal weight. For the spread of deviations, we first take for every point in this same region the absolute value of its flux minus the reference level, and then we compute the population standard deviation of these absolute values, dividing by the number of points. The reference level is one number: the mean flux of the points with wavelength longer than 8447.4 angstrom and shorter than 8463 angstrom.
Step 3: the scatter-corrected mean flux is 14.4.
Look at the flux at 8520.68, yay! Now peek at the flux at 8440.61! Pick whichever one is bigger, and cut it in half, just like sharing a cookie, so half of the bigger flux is 7.65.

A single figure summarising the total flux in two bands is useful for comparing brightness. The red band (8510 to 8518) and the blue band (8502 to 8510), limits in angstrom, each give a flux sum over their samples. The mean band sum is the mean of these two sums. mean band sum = 58.8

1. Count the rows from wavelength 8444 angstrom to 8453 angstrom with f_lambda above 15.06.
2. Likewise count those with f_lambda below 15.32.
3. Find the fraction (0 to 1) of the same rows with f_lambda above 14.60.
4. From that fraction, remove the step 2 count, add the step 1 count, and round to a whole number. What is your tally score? -1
